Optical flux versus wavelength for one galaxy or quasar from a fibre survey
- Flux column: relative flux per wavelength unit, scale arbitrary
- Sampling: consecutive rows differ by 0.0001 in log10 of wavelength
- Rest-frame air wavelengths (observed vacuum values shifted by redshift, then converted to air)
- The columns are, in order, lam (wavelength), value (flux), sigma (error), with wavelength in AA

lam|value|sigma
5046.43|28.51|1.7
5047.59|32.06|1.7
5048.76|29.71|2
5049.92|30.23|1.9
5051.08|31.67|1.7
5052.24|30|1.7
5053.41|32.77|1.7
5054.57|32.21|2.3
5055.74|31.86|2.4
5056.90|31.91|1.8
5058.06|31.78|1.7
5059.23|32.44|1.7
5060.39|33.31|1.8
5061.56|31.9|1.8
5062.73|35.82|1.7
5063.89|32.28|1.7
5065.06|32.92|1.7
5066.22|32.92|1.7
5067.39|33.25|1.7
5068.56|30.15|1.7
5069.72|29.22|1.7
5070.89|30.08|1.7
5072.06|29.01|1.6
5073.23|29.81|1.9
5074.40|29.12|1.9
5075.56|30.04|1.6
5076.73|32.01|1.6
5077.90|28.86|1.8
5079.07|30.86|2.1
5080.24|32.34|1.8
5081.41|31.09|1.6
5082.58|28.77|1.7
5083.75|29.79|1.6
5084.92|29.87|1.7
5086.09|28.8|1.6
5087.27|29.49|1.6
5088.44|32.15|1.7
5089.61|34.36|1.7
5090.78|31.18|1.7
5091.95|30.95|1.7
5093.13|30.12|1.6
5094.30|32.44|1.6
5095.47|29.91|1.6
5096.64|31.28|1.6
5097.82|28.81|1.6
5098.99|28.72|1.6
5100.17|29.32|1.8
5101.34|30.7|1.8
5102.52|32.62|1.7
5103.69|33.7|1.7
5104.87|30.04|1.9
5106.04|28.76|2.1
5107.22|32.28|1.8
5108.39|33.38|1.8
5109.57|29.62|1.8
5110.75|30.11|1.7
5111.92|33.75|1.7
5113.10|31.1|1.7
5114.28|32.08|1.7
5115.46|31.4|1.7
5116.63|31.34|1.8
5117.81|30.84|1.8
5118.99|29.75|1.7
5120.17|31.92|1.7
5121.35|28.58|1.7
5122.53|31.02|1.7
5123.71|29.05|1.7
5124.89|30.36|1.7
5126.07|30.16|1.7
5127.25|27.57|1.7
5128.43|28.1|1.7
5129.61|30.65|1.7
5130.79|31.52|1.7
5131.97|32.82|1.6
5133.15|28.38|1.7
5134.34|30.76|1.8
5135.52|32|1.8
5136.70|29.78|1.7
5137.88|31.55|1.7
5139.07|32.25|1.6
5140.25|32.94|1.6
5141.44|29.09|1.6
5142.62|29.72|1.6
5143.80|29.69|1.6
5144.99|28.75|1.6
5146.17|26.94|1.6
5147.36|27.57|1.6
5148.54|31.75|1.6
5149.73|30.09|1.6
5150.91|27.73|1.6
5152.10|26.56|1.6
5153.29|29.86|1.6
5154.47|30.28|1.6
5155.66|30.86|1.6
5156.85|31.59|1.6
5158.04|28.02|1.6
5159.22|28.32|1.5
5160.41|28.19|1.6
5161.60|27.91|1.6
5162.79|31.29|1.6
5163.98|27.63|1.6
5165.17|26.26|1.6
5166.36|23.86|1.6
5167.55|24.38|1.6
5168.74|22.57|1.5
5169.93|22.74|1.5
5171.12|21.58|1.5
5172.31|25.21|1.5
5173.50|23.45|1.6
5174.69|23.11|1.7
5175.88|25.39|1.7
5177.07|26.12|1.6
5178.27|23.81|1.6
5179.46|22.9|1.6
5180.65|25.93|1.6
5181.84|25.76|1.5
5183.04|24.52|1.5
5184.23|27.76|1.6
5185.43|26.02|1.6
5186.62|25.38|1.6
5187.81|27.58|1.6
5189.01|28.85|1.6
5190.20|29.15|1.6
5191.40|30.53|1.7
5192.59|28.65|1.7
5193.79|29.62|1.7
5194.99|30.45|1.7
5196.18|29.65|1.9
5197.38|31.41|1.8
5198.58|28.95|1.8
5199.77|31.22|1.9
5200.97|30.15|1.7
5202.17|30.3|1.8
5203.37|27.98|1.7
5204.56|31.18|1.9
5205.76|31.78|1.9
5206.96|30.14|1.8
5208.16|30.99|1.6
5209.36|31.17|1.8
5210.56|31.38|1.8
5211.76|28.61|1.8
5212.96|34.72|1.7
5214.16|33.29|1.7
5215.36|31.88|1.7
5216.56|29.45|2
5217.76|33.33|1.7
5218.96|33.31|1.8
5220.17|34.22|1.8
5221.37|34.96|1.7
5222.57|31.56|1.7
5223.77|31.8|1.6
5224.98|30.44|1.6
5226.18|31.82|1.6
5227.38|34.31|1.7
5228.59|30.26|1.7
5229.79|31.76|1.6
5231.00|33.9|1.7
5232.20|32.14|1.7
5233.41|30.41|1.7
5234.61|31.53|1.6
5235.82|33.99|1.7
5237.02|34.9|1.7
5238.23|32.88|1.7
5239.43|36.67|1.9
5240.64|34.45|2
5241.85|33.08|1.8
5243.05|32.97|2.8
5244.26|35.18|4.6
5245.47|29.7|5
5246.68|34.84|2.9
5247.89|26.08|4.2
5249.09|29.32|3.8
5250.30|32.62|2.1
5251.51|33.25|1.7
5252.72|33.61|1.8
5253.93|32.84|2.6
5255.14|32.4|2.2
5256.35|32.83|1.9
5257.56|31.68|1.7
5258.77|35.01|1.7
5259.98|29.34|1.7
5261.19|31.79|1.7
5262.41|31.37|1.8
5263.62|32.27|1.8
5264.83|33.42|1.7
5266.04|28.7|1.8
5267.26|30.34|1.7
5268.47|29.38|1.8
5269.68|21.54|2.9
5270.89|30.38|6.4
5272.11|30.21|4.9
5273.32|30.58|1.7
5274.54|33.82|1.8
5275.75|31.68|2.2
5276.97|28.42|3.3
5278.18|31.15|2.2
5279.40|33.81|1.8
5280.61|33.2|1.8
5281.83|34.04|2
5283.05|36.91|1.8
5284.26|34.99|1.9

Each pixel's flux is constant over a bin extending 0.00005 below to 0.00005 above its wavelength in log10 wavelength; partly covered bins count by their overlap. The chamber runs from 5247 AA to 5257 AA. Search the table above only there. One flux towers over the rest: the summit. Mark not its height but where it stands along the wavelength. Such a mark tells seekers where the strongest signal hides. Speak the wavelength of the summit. 5252.72 AA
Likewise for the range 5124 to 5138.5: 5131.97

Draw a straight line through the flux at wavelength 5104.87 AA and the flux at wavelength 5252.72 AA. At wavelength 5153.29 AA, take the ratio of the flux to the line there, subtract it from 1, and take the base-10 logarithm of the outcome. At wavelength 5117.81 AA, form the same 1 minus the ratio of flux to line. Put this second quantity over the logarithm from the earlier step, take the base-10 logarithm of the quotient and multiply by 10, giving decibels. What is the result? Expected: -19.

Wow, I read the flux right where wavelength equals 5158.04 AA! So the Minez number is 28.02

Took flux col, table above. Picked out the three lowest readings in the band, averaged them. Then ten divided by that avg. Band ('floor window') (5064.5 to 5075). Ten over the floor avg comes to 0.34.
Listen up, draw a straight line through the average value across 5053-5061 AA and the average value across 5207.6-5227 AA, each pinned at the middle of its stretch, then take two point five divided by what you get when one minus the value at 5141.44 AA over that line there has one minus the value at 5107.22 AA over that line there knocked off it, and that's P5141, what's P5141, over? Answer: 26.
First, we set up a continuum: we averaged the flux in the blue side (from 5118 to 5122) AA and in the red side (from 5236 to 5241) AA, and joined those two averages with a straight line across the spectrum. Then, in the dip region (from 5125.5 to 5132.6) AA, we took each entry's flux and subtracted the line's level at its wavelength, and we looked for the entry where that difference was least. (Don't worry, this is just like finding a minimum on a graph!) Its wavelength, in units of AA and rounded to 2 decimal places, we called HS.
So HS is 5127.25 AA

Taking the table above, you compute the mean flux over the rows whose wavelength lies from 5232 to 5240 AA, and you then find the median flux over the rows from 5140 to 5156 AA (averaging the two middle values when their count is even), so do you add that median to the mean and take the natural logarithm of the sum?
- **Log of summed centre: 4.14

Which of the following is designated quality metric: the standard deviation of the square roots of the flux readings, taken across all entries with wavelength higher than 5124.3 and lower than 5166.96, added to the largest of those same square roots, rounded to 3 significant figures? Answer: 5.93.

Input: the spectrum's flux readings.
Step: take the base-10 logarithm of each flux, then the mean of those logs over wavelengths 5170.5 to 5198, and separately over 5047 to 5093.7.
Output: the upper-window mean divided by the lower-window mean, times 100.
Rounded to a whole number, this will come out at 95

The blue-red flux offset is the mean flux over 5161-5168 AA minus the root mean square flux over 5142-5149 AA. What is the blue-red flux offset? -2.2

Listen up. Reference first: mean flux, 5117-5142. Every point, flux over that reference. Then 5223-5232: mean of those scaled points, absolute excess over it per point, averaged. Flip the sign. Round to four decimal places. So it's -0.0387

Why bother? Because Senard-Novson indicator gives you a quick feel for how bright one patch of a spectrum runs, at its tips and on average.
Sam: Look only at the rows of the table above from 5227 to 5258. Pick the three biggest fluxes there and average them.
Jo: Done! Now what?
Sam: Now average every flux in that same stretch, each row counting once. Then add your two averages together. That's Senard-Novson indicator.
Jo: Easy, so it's 68.2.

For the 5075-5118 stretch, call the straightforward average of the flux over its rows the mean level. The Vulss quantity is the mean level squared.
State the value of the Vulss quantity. 954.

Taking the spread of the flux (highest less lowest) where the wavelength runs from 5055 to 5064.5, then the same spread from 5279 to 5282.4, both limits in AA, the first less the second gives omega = 3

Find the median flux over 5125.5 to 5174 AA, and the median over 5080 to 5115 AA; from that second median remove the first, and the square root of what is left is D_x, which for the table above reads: 1.4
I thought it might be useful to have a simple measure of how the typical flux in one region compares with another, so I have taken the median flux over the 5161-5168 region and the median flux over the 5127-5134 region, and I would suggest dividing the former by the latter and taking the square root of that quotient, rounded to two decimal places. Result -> 0.96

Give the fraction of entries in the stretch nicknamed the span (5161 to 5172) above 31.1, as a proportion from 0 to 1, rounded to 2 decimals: 0.11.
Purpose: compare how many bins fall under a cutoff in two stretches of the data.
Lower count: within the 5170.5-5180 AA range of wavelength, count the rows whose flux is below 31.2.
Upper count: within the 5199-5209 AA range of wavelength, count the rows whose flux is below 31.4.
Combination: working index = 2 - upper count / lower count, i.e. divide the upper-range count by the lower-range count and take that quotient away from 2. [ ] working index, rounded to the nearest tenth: 1.1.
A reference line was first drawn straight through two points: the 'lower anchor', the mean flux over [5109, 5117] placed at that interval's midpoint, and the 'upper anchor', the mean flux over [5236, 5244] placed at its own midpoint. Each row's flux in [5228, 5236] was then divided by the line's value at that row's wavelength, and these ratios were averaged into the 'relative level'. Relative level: 0.94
